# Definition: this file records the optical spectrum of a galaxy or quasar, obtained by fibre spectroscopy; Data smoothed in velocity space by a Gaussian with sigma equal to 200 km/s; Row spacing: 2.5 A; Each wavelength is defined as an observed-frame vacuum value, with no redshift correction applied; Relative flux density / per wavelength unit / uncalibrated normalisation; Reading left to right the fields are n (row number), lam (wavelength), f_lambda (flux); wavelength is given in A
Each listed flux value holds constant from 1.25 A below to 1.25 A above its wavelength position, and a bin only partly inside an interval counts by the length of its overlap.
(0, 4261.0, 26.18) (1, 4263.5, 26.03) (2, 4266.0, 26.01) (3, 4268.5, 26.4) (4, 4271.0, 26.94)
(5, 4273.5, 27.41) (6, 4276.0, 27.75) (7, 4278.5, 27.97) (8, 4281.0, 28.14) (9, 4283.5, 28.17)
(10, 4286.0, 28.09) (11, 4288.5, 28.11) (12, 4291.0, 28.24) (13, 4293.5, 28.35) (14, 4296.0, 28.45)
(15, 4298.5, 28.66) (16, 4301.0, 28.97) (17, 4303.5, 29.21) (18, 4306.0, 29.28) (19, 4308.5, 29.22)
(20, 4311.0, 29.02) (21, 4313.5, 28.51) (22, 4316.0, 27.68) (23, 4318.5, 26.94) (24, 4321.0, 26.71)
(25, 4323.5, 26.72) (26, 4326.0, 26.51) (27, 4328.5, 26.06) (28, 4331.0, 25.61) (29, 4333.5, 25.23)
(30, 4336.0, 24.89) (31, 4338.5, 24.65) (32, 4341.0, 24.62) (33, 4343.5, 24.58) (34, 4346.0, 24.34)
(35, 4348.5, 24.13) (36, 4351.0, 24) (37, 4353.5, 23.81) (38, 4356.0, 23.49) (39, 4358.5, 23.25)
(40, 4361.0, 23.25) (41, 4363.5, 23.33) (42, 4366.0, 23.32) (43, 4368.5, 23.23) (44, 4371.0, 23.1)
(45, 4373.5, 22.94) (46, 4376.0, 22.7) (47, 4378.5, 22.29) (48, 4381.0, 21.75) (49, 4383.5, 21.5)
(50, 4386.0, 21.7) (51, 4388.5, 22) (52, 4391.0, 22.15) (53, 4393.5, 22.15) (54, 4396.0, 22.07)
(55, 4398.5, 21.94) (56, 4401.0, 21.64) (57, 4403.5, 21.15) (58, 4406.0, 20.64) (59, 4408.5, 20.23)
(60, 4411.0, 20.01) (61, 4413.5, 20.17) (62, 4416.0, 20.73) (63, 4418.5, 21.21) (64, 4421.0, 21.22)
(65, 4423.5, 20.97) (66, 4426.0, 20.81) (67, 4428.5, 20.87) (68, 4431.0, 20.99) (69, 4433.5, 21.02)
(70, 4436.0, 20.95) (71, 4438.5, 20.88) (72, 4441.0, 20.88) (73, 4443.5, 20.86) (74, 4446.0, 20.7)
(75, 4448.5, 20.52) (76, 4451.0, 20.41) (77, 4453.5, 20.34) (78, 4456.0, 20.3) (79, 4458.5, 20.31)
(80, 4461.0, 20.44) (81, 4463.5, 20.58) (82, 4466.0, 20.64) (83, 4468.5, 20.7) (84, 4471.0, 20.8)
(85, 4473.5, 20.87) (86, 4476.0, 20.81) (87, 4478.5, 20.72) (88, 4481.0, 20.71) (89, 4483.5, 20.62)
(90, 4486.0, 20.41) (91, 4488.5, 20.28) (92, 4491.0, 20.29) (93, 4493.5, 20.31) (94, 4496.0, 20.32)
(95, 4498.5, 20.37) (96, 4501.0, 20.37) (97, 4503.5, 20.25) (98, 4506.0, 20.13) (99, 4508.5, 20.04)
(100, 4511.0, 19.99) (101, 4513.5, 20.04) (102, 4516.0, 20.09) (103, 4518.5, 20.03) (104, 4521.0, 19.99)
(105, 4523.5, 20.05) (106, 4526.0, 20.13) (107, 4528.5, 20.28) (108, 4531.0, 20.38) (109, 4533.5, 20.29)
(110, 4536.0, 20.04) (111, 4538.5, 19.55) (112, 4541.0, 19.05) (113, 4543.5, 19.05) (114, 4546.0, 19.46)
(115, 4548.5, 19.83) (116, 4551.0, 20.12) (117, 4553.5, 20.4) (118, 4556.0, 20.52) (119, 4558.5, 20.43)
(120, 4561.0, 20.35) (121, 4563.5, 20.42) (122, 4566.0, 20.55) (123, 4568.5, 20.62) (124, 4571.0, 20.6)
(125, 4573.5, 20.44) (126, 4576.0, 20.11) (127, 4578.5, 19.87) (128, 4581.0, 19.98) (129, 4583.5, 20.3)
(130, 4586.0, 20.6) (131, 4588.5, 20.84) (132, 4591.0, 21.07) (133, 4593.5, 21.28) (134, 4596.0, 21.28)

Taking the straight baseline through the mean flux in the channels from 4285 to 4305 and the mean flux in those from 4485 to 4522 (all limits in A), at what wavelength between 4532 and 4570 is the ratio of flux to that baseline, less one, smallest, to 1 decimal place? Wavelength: 4541.0 A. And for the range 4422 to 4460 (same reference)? 4426.0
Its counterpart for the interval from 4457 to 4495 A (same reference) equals 4458.5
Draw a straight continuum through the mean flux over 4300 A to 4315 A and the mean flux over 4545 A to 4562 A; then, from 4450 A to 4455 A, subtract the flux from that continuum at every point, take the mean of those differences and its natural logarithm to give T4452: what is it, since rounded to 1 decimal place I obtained 1.2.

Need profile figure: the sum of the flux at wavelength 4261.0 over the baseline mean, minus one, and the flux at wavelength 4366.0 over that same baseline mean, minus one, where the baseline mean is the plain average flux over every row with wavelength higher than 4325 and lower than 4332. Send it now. -0.10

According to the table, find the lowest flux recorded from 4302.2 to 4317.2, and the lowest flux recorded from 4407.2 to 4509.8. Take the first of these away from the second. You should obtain -7.7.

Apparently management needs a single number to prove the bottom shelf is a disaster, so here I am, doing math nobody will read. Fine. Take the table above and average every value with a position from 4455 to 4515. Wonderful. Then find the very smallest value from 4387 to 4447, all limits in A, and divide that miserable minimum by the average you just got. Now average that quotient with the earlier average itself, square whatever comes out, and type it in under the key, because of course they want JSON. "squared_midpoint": 114.6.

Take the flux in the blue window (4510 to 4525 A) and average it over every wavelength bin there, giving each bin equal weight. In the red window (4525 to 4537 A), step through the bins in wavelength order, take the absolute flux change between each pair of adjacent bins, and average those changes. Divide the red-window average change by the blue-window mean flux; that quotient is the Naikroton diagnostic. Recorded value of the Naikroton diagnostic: 0.0074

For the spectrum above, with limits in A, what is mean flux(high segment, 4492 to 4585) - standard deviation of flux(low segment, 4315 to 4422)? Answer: 18.1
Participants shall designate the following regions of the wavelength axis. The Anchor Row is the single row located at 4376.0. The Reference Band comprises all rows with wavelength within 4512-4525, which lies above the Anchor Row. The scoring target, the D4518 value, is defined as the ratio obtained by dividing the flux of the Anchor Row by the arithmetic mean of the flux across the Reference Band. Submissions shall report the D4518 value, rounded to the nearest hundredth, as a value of 1.13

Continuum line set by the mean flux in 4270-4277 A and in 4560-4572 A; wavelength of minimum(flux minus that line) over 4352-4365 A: 4358.5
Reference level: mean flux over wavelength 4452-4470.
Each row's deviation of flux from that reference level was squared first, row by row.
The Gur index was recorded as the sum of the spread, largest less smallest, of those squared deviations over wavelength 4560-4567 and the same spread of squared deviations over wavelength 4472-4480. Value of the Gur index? 0.1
